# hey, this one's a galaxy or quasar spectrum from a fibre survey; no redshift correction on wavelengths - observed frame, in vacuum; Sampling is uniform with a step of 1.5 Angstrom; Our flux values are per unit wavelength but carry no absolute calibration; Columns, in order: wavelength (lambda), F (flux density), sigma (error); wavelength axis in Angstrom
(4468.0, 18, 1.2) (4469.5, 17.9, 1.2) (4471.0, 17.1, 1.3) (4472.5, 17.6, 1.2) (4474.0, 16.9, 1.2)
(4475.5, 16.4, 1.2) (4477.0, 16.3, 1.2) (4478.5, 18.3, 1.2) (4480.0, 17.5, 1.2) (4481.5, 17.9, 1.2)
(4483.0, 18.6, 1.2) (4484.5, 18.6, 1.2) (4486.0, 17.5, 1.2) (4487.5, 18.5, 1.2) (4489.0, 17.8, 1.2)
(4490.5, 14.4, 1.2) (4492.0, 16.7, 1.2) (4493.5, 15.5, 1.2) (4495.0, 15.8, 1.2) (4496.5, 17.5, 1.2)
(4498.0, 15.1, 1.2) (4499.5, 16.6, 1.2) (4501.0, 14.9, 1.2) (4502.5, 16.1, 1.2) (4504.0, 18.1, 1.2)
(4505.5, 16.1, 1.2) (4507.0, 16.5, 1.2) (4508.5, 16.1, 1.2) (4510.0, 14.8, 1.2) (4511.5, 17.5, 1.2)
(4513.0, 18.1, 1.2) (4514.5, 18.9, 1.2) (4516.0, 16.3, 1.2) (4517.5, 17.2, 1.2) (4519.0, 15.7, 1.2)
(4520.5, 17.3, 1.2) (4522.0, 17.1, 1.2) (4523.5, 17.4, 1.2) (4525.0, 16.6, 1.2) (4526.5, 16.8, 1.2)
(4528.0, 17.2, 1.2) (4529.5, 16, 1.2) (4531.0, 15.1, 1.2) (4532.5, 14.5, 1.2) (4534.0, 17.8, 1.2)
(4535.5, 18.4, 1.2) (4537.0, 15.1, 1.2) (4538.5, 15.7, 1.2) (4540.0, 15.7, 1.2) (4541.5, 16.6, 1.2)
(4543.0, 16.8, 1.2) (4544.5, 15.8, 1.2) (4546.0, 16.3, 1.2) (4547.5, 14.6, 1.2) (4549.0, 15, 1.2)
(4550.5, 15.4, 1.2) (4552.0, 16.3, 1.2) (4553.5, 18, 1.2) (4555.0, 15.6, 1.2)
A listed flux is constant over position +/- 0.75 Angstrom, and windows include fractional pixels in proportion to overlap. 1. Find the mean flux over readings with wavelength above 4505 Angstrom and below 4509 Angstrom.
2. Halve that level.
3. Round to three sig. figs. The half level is 8.12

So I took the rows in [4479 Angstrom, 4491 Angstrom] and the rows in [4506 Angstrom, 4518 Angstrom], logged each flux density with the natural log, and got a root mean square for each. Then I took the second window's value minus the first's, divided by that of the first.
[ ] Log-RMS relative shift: -0.014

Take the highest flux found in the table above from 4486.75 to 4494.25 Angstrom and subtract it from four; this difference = -14.5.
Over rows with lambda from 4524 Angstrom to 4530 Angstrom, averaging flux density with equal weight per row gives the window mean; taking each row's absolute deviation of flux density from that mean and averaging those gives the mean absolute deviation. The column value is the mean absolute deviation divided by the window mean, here 0.021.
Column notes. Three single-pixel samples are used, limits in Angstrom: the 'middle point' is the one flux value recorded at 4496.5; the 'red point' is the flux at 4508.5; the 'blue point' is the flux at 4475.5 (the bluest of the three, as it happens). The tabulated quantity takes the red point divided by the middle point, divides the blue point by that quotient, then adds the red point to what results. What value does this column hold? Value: 33.9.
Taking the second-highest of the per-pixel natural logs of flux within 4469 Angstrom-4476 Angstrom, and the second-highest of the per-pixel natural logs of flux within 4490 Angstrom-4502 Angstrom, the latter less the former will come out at -0.05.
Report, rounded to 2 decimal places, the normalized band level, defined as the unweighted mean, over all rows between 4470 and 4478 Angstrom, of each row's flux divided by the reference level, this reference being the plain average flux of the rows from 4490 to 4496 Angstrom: 1.08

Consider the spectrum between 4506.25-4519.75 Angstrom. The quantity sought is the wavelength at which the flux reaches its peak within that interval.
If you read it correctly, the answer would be 4514.5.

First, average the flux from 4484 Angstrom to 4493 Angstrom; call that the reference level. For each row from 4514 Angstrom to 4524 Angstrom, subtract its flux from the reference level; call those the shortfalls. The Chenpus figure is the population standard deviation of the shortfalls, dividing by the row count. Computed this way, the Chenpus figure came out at 0.92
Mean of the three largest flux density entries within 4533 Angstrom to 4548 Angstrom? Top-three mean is 17.7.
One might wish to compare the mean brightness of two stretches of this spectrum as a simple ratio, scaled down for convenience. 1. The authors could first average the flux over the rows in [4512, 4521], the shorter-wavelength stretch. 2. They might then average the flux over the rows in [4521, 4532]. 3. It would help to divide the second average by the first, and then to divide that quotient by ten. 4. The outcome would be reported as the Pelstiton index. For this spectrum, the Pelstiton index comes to 0.096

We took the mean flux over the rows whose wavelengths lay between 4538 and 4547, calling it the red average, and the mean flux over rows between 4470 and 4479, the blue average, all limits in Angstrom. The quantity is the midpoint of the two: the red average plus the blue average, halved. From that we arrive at 16.6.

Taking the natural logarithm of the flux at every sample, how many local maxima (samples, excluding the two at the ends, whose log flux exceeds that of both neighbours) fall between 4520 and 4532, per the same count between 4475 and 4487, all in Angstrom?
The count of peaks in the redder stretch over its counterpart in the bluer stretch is 2.0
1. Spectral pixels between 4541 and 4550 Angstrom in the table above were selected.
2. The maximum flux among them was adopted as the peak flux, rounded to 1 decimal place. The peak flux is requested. 16.8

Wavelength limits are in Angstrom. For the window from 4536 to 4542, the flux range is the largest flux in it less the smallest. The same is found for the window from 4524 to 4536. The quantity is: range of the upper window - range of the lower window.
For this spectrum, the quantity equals -2.4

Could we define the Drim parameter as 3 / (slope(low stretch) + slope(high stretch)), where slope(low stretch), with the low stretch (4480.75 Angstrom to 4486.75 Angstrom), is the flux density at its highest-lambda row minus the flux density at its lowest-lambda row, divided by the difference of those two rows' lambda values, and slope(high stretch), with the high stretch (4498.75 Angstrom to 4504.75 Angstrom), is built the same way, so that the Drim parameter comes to 12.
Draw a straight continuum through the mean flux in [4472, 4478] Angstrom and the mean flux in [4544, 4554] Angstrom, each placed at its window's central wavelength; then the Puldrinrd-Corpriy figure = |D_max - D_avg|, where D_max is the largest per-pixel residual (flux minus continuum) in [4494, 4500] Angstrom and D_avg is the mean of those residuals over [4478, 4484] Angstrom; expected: 0.4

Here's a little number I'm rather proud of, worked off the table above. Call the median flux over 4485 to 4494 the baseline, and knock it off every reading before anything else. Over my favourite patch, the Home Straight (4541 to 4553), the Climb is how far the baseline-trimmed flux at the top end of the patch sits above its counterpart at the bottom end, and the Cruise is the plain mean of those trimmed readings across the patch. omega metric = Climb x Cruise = 0.4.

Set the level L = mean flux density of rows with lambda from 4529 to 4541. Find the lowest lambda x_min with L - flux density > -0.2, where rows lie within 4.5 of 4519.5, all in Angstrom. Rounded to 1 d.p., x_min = 4519.0 Angstrom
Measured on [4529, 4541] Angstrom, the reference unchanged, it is 4529.5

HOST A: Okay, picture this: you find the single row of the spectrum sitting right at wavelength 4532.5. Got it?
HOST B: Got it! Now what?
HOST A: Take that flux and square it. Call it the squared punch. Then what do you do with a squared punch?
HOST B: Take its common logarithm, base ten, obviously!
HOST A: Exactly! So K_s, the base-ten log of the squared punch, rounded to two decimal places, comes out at 2.32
